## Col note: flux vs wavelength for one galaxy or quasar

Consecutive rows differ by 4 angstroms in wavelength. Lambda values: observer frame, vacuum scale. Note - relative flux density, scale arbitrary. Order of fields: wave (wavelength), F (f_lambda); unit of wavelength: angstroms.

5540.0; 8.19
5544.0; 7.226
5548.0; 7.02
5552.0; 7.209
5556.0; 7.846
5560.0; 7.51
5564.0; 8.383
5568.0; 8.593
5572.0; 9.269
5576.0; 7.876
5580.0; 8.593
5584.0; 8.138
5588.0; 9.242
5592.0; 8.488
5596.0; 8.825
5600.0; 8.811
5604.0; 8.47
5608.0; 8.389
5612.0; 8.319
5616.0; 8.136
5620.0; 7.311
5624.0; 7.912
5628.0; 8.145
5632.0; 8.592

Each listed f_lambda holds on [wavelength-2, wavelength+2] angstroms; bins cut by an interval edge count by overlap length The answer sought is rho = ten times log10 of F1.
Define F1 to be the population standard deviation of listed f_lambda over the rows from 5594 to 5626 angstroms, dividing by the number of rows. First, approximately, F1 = 0.464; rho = -3.3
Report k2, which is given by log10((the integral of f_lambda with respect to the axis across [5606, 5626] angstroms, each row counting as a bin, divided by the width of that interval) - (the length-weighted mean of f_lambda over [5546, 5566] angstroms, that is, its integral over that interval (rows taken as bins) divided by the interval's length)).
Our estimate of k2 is -0.4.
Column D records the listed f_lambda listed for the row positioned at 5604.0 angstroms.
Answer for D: 8.47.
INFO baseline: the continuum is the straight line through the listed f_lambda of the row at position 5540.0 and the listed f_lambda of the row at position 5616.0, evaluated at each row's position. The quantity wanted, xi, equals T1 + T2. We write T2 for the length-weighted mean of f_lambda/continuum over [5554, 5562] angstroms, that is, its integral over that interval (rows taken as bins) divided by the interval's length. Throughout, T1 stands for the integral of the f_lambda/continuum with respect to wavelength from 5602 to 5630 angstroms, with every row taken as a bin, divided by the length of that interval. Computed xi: 1.93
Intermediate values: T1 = 1.00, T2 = 0.94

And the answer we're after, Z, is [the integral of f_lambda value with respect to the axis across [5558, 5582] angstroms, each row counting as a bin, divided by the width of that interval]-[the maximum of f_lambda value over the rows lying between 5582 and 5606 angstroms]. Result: -0.9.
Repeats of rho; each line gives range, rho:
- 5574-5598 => -3.5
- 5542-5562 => -5.4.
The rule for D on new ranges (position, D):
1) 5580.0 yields 8.593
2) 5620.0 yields 7.311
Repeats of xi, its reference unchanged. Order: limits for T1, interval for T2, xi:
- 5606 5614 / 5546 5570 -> 1.98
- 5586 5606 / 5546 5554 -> 1.95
